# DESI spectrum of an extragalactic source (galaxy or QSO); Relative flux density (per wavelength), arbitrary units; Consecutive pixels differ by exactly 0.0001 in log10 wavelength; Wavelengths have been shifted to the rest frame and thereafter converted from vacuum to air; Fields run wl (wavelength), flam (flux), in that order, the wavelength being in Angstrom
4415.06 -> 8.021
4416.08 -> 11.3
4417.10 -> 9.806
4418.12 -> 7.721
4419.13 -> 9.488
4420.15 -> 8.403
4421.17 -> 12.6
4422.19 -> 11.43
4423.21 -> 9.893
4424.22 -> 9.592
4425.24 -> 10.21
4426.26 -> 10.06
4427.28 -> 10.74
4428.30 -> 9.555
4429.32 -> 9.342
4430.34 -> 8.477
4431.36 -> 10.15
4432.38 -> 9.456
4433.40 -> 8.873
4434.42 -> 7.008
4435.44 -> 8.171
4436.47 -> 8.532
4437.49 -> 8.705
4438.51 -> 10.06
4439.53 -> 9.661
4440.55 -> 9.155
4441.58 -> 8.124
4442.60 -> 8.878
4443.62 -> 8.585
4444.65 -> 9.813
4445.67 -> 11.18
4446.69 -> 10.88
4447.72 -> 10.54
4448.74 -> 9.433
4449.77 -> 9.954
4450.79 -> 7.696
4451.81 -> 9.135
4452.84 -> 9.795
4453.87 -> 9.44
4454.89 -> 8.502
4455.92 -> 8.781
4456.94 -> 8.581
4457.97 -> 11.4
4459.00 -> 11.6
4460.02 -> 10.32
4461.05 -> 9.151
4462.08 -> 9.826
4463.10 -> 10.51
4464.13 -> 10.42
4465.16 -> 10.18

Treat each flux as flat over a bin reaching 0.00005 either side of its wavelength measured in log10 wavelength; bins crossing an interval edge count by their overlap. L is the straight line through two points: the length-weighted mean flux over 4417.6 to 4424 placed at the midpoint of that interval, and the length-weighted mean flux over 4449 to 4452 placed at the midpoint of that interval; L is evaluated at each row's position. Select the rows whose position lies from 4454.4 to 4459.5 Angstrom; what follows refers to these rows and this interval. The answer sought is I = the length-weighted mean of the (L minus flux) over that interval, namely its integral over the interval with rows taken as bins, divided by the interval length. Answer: -1.02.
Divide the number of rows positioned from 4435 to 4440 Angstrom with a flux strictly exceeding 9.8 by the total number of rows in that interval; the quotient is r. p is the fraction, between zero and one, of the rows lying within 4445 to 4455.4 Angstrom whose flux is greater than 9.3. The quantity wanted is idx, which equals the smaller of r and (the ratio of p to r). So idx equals 0.20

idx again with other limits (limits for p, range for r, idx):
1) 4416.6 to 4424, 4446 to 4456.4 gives 0.30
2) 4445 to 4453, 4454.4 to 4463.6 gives 0.56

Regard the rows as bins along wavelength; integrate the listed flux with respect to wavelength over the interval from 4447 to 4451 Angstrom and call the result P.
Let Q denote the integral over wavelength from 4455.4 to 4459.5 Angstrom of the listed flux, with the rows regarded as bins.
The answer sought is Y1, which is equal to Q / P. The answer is 1.08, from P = 38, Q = 41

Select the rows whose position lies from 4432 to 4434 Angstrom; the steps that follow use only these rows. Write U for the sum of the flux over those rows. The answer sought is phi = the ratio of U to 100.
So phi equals 0.18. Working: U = 18.3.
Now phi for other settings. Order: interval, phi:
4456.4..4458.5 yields 0.20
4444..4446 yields 0.21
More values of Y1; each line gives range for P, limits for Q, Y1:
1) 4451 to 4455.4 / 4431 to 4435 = 0.88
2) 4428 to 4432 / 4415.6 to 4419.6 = 1.02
